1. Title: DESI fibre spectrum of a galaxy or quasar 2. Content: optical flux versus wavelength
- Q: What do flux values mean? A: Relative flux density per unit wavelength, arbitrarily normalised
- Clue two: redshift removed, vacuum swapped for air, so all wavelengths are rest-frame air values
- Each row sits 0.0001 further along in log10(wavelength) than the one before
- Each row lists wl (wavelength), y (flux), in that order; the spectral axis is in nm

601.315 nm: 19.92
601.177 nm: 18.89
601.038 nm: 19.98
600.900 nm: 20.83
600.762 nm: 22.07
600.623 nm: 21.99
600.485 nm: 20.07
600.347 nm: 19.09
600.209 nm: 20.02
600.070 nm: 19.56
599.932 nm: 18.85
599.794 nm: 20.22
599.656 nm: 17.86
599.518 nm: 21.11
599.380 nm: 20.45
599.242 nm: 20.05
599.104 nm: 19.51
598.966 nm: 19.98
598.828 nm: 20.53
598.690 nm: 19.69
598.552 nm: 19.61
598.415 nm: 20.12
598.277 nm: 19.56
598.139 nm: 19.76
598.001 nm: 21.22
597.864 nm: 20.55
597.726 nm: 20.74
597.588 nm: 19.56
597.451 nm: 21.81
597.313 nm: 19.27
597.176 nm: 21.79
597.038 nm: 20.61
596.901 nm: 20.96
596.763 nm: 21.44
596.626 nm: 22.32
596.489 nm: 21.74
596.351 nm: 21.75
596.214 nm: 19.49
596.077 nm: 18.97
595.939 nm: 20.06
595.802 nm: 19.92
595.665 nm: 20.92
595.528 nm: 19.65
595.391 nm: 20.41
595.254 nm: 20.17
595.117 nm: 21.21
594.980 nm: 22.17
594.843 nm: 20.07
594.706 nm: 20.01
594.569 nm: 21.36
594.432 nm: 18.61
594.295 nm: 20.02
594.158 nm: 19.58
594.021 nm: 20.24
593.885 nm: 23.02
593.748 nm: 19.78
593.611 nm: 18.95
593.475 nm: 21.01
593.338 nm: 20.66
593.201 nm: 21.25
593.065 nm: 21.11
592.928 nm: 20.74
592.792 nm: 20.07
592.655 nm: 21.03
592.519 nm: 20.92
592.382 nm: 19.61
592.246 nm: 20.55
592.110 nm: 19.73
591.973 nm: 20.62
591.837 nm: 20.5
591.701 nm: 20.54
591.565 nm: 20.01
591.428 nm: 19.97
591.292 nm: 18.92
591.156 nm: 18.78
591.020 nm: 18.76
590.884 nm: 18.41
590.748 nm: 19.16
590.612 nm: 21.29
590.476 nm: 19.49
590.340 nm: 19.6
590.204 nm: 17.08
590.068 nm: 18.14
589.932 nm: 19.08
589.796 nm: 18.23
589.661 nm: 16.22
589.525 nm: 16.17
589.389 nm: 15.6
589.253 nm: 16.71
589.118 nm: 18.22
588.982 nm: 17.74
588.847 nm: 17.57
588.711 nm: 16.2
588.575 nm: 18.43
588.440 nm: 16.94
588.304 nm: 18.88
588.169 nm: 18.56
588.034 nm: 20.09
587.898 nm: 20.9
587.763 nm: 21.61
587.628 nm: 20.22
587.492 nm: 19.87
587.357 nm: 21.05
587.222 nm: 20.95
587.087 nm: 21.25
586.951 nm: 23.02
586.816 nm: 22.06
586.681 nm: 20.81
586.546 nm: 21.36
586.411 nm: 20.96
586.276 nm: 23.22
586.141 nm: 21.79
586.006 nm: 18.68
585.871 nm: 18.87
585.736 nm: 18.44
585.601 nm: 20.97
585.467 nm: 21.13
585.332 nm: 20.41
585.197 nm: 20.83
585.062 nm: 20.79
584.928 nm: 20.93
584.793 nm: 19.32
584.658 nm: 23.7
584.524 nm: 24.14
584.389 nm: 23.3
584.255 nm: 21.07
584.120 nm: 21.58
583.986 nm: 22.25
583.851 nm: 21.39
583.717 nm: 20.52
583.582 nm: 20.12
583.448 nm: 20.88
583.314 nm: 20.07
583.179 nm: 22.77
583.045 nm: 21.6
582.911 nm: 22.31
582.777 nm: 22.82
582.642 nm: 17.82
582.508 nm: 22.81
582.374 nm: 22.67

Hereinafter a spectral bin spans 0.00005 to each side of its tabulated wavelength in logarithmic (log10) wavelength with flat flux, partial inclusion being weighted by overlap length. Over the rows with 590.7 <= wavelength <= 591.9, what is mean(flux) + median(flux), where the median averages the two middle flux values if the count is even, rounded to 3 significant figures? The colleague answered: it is 38.6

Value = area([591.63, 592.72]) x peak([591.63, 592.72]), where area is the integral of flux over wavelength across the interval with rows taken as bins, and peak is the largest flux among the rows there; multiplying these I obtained 469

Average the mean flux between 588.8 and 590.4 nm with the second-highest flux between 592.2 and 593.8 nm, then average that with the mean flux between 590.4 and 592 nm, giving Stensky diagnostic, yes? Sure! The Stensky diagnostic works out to 19.5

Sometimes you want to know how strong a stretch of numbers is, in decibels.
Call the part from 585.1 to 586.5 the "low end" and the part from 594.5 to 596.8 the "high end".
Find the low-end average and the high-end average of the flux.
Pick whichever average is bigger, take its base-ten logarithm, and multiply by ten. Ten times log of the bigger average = 13.16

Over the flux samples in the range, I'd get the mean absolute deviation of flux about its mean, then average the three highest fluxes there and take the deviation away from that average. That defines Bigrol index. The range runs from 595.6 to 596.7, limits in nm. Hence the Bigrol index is 20.9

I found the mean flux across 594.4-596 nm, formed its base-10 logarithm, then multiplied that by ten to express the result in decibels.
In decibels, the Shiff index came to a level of 13.1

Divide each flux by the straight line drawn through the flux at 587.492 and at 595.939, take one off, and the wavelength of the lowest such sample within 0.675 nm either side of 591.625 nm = 591.020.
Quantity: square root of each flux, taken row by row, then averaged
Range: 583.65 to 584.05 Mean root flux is 4.62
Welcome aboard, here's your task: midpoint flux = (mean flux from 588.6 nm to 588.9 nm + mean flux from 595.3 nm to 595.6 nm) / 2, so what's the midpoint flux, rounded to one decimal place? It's 18.5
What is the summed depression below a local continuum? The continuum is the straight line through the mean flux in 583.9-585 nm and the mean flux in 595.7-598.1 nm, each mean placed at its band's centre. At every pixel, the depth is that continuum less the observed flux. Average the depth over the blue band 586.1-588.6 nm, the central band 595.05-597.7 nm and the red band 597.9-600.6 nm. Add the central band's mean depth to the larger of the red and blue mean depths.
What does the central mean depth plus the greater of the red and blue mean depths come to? 1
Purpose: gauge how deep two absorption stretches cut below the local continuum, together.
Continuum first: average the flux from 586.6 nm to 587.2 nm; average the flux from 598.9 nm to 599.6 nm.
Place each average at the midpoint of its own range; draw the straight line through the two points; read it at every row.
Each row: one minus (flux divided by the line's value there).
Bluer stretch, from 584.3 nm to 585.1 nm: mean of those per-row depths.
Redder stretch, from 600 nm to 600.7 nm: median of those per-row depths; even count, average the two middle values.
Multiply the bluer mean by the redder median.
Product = 0.0000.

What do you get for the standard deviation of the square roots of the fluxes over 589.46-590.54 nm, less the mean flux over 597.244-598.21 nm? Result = -20.3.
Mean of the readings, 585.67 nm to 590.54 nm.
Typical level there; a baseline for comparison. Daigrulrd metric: 19.3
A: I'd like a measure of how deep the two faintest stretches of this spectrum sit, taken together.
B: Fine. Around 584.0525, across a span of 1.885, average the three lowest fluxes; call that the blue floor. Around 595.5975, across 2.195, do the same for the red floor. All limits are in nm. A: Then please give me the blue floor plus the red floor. 39.2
